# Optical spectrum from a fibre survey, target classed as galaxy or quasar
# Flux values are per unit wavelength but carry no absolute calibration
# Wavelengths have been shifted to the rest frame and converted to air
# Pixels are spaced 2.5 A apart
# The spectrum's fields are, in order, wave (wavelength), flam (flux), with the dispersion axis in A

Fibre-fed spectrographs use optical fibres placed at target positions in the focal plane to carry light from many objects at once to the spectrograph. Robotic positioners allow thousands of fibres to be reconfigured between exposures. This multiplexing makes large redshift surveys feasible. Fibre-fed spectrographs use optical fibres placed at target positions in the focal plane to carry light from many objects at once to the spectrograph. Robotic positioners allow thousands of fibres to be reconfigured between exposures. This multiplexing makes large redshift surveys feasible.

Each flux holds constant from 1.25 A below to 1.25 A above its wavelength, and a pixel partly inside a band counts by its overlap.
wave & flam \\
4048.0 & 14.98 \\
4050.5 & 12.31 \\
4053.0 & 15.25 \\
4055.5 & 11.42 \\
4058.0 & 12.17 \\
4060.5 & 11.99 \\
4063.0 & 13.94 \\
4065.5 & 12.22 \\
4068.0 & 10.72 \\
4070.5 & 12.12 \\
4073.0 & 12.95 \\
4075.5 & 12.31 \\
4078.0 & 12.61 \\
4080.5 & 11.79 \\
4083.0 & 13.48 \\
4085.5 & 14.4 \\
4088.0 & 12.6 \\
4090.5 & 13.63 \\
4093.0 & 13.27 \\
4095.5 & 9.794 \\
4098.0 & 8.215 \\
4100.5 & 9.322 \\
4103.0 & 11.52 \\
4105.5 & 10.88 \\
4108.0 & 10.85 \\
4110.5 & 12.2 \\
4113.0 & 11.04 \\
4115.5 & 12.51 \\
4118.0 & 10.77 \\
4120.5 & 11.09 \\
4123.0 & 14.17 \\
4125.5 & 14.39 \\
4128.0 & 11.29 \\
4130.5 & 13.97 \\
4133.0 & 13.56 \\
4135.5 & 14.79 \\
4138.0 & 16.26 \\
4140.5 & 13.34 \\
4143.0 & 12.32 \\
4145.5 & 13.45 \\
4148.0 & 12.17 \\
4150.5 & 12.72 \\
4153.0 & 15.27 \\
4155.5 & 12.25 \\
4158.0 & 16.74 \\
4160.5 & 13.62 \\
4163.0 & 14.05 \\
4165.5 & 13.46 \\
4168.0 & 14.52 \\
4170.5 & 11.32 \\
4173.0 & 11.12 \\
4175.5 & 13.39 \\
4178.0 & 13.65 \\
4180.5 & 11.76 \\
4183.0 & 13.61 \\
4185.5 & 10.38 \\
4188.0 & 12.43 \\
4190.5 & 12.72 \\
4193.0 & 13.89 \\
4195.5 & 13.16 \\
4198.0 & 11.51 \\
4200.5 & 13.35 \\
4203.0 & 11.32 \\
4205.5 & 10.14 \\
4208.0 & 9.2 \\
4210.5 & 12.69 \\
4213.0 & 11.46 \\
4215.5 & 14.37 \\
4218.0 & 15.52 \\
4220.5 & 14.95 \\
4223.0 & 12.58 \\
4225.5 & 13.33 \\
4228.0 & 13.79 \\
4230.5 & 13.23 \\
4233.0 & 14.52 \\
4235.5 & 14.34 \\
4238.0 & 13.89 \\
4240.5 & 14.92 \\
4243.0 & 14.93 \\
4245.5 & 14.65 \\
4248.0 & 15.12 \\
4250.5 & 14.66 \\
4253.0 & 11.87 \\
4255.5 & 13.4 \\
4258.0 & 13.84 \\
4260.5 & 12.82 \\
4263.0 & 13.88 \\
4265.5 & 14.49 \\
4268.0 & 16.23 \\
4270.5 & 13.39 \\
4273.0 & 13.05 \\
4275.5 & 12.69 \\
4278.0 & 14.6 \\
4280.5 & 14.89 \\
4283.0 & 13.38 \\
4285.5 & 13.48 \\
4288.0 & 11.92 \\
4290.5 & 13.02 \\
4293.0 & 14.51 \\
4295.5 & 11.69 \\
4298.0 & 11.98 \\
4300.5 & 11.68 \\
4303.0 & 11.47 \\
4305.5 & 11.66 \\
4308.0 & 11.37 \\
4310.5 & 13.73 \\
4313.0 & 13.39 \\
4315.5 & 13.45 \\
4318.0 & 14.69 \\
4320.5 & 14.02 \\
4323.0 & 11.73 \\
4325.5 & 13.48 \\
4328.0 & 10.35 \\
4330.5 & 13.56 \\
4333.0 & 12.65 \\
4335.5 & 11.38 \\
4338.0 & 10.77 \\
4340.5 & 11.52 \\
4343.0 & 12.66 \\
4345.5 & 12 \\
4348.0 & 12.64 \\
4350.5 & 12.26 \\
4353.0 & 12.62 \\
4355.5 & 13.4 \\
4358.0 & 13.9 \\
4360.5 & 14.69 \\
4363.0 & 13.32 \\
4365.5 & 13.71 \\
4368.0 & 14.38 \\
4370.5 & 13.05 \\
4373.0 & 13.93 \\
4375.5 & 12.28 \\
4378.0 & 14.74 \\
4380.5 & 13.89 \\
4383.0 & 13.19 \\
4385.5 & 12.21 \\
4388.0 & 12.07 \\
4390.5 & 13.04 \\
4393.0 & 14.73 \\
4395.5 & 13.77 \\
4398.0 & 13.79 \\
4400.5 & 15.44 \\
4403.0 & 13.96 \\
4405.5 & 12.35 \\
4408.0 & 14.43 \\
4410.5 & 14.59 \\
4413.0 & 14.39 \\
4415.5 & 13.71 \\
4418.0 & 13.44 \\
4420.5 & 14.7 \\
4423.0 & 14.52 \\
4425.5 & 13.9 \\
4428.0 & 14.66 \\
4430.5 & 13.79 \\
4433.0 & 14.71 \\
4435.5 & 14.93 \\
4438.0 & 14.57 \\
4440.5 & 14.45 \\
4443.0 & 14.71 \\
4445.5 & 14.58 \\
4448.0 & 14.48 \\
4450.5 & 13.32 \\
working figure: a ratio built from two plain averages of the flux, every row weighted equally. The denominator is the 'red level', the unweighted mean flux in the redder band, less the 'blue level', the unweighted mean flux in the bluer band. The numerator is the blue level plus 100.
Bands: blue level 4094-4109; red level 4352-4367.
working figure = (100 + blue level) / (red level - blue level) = 31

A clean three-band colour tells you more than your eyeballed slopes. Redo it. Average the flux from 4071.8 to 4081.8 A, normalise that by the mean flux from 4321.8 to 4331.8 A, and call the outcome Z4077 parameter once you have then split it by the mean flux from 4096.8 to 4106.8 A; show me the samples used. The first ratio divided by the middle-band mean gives 0.10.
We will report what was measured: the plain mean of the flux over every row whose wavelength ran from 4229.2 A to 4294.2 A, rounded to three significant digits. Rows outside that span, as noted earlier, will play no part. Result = 13.9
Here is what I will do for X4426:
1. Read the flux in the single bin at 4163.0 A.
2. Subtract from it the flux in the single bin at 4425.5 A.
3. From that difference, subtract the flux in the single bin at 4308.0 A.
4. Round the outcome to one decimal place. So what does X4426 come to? -11.2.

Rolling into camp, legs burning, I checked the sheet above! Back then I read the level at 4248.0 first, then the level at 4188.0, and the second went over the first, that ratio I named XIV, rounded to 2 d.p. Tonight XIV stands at 0.82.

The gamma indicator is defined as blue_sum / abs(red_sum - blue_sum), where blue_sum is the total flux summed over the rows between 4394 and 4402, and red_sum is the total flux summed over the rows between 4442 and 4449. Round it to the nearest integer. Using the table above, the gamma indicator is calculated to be 56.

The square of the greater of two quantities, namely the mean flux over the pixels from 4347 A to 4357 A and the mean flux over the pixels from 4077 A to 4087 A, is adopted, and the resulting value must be 171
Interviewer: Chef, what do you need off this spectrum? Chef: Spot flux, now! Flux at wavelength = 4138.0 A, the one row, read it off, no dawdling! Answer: 16.26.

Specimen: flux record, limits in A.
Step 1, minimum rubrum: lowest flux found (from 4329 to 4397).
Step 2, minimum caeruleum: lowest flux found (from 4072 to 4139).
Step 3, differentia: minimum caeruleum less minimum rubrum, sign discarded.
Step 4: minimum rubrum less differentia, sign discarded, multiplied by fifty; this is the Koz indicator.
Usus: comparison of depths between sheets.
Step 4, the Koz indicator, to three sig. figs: 411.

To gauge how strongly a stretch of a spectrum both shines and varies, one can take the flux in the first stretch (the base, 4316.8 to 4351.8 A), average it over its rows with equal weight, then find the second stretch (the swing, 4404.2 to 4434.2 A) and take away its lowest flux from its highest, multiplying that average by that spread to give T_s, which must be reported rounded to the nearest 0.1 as 29.3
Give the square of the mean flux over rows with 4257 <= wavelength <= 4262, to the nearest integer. 178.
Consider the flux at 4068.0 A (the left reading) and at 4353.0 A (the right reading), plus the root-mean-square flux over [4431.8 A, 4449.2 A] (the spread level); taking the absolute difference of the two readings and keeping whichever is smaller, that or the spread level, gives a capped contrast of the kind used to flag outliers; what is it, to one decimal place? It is 1.9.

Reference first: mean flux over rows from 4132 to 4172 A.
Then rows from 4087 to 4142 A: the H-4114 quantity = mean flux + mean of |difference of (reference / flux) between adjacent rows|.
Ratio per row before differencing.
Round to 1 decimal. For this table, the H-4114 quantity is 12.4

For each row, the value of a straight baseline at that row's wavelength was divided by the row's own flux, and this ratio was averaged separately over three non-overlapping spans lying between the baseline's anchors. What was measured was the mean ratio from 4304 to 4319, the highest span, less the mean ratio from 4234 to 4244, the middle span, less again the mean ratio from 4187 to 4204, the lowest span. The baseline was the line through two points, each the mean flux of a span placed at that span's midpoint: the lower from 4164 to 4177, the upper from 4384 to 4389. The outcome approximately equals -0.92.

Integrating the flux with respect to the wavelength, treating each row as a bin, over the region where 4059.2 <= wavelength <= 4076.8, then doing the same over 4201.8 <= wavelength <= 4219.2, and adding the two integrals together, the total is 427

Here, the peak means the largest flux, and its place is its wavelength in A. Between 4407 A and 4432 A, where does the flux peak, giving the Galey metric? 4420.5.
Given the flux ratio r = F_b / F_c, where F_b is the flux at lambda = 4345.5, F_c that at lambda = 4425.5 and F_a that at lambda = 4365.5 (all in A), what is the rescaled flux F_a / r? 15.9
